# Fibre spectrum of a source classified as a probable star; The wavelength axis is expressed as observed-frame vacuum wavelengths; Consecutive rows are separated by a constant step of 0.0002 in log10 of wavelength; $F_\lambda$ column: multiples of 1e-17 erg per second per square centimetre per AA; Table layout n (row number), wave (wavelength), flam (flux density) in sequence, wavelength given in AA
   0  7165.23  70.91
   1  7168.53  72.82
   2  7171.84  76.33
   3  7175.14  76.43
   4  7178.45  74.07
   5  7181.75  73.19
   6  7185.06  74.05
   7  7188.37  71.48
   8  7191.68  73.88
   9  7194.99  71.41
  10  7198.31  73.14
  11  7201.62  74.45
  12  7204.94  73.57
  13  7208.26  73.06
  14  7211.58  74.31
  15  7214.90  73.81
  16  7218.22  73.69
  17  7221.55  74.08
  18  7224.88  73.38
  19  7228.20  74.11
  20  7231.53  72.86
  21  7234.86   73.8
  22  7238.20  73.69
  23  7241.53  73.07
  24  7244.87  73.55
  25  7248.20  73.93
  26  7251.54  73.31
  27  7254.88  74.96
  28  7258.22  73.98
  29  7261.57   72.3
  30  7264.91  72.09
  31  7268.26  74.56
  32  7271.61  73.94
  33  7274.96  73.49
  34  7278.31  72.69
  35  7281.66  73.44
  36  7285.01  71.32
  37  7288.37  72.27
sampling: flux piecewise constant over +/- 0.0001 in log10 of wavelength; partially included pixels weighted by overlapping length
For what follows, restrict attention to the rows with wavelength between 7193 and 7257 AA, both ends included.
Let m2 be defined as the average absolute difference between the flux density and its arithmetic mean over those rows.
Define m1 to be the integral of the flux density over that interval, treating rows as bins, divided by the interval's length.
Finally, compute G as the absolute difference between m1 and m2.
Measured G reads 73.1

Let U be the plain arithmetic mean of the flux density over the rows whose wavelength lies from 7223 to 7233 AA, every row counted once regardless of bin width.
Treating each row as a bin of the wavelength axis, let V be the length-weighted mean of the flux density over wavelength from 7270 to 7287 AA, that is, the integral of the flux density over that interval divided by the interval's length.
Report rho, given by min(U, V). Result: 73.0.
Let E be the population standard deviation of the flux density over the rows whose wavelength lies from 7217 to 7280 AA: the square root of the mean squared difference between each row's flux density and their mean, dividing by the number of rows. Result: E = 0.7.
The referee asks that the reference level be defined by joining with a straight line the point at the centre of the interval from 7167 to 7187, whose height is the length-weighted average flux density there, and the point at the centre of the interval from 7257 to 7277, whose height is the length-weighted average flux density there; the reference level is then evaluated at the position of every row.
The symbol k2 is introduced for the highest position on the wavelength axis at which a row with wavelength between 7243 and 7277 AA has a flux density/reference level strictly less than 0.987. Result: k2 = 7264.91 AA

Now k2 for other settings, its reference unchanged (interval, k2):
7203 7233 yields 7208.26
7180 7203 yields 7198.31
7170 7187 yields 7181.75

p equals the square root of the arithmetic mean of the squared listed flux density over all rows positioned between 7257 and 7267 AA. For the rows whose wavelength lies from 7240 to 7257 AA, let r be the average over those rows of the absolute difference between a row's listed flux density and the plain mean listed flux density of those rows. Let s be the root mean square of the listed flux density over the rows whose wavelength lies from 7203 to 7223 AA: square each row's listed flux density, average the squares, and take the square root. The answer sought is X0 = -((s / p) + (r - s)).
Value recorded 72.2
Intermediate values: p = 72.8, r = 0.54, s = 73.8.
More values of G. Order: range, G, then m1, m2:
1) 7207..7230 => 73.5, 73.8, 0.34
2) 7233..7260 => 73.4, 73.8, 0.38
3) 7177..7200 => 72.1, 73.0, 0.91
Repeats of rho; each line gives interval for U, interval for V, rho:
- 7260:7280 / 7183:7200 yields 72.8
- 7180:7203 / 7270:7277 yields 73.1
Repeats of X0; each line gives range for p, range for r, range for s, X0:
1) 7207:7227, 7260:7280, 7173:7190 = 72.0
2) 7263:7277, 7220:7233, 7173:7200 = 72.0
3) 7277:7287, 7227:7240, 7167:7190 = 72.7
